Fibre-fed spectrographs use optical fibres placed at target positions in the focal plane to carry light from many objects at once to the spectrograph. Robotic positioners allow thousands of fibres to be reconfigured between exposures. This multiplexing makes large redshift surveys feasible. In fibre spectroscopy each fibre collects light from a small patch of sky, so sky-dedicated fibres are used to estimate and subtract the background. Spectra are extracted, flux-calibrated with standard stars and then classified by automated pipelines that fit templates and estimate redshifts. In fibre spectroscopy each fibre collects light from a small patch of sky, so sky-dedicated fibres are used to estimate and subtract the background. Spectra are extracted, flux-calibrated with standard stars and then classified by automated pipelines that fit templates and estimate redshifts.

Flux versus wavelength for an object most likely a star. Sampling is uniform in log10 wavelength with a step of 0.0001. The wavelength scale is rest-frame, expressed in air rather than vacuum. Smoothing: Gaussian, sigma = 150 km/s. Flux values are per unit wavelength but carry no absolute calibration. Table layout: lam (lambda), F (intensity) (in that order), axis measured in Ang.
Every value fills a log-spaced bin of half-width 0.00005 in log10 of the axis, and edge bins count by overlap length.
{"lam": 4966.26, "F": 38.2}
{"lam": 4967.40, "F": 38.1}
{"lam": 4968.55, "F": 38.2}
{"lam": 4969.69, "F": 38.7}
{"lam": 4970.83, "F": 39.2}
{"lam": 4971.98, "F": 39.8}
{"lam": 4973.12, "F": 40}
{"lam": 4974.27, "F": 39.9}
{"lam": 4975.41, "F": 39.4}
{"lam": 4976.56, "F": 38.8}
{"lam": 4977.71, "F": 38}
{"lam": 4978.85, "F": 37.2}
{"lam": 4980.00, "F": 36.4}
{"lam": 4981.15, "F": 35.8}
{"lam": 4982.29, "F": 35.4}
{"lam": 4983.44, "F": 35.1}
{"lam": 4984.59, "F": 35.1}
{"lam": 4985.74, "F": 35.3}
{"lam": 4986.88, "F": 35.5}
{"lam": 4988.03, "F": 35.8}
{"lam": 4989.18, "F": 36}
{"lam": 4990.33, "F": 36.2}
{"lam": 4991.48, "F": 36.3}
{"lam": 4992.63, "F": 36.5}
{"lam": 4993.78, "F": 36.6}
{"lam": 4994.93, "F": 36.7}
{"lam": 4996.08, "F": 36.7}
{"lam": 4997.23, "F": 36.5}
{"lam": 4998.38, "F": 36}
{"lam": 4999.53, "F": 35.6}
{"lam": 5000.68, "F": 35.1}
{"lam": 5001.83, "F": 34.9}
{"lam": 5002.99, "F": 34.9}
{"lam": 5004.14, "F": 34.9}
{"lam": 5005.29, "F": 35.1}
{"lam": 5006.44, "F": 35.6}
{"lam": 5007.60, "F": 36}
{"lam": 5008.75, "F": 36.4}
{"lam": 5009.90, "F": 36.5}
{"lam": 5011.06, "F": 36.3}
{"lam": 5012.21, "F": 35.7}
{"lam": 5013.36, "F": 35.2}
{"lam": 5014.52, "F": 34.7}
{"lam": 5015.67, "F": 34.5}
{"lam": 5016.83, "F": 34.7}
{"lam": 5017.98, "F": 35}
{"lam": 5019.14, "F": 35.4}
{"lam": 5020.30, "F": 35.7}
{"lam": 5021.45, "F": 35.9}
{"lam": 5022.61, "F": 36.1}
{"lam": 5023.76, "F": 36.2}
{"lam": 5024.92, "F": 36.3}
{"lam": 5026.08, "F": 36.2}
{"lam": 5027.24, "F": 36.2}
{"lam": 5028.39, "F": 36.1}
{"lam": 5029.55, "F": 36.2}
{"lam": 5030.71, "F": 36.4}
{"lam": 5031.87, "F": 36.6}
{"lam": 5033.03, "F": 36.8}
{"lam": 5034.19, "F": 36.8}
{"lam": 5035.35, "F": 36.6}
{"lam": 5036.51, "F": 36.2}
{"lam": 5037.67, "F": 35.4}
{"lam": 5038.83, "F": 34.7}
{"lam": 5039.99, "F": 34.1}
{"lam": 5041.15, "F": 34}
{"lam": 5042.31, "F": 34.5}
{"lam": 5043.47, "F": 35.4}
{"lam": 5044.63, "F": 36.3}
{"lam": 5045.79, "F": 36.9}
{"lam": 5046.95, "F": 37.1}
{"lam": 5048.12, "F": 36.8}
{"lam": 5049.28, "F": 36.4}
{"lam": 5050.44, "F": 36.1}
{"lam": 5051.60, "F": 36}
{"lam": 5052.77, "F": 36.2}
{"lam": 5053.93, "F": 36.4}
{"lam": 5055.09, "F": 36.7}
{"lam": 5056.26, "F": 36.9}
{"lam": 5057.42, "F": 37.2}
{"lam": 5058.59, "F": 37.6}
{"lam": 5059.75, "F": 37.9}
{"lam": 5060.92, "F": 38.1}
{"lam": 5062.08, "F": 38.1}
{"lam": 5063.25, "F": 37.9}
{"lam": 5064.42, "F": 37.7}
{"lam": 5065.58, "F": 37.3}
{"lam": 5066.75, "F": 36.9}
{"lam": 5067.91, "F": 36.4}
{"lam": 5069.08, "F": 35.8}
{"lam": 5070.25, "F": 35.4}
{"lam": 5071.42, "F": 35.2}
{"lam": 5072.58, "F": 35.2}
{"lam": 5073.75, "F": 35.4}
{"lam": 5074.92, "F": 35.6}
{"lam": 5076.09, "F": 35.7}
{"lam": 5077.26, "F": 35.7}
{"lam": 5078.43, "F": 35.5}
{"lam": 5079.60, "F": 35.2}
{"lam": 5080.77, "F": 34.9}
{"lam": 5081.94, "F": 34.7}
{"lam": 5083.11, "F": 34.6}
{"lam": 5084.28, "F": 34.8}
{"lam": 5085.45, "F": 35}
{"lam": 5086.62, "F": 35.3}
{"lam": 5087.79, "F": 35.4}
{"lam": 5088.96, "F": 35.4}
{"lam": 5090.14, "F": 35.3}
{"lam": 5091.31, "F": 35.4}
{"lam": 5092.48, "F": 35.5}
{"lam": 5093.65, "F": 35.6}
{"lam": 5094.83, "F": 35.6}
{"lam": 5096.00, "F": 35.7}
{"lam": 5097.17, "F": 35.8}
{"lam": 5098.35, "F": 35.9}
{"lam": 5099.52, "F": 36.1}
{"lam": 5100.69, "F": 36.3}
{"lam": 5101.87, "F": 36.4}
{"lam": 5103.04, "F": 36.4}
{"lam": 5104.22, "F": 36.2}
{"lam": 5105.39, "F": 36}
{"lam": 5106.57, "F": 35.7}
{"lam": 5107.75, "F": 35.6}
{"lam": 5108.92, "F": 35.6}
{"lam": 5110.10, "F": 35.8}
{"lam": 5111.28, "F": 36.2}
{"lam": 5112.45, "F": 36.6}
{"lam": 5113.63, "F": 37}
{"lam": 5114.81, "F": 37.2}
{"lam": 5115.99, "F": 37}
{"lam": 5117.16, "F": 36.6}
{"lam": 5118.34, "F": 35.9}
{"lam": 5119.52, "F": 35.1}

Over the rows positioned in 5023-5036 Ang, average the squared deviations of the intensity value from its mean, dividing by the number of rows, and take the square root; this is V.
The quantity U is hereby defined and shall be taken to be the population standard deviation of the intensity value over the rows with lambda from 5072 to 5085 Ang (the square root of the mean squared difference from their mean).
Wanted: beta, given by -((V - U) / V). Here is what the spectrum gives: 0.6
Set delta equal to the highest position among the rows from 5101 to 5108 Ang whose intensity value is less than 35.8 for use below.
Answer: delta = 5107.75 Ang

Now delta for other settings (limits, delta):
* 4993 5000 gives 4999.53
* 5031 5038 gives 5037.67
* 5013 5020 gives 5019.14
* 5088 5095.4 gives 5094.83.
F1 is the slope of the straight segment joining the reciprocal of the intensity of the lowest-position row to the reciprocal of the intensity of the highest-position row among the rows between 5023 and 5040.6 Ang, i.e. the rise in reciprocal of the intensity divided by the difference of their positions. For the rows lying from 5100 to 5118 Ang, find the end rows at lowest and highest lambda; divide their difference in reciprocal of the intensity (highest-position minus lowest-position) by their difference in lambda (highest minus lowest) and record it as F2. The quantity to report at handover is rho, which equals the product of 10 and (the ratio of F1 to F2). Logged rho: -76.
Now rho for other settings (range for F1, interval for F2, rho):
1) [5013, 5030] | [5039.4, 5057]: 4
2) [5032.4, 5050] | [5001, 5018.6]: -36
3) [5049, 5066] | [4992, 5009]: -87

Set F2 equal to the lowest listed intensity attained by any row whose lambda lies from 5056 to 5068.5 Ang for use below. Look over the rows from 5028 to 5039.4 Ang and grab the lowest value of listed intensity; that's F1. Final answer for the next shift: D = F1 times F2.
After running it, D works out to 1263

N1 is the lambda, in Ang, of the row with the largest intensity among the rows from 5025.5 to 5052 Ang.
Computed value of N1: 5046.95 Ang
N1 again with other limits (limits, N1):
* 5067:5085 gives 5067.91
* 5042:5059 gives 5058.59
